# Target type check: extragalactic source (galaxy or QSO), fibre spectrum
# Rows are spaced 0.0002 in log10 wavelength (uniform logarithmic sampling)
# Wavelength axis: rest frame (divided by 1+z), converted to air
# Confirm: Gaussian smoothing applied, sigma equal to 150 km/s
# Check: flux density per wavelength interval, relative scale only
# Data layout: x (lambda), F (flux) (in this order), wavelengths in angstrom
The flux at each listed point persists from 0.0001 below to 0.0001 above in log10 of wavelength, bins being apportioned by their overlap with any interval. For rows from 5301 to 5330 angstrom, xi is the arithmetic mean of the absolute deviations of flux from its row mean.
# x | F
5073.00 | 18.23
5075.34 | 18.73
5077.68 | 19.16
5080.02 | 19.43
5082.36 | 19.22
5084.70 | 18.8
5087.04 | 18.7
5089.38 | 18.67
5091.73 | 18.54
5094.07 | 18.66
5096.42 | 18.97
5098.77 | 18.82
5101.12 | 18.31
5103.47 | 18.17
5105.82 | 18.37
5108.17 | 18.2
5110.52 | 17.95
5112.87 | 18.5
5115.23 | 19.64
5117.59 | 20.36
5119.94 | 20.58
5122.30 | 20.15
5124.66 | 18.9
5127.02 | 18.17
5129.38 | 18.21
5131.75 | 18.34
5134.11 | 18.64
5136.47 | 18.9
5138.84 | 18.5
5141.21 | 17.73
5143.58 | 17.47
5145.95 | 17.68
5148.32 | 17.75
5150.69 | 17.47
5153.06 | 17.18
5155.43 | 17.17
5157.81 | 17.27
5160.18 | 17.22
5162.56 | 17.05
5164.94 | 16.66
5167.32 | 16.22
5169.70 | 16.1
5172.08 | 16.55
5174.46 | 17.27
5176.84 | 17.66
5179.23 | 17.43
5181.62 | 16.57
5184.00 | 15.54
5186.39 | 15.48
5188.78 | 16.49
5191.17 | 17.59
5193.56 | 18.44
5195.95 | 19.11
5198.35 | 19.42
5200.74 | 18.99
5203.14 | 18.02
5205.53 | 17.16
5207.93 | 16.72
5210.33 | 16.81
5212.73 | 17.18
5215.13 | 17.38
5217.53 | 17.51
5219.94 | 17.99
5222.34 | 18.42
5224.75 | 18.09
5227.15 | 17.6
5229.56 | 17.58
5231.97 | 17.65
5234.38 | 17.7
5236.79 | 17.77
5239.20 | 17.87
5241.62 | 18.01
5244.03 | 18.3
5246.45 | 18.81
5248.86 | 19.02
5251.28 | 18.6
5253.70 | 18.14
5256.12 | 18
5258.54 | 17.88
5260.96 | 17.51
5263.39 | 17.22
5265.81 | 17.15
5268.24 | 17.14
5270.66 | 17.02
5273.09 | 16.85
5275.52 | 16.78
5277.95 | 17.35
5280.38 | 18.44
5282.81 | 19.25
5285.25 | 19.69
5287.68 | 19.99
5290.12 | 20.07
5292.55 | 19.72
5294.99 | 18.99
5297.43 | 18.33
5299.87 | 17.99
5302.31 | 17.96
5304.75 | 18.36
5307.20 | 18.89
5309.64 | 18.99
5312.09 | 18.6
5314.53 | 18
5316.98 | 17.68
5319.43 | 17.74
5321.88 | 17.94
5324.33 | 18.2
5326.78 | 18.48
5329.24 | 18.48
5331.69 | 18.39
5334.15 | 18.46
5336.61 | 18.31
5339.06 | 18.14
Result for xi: 0.36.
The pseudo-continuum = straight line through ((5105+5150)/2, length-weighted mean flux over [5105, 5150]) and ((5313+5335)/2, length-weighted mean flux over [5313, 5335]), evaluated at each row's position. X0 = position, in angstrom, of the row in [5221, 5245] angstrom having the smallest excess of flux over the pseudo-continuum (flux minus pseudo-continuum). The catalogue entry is 5229.56 angstrom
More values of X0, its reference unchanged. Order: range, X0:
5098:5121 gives 5110.52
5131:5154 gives 5153.06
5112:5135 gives 5127.02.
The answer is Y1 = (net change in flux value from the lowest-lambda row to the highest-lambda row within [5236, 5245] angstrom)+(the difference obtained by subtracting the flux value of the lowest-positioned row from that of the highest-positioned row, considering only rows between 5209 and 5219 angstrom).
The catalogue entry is 1.2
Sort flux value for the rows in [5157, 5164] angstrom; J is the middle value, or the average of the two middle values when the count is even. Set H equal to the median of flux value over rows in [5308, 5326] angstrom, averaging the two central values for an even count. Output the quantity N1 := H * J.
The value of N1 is 310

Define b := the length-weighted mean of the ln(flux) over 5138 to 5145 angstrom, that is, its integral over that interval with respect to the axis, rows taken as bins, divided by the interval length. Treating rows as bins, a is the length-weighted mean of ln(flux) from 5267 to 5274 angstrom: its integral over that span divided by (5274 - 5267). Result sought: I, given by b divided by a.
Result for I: 1.02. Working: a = 2.83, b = 2.88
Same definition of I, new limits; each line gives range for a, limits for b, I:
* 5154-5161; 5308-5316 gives 1.03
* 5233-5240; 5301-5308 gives 1.01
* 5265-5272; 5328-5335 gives 1.03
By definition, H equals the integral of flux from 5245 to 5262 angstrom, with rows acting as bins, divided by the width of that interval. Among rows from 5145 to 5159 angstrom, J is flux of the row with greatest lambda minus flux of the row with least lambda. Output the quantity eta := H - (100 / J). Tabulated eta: 262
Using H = 18.3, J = -0.4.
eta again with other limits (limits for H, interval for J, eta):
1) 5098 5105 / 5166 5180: -64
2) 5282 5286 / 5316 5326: -173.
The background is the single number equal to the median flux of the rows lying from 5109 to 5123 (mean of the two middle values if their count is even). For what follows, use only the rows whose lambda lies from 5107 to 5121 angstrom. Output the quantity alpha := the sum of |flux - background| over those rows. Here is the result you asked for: 6.4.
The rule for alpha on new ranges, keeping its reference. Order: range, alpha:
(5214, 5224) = 8.3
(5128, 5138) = 5.5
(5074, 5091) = 6.6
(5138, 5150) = 10.3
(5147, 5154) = 7.3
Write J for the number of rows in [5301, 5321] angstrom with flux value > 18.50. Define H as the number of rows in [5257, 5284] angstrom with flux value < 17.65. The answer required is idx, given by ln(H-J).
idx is 1.61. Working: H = 8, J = 3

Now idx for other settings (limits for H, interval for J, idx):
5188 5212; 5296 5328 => 0.69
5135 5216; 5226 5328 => 2.40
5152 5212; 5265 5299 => 2.56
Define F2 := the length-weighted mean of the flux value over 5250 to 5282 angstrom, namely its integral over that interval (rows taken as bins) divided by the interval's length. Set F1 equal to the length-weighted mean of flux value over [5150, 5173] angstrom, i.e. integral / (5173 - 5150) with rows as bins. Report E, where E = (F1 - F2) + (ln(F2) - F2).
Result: -15.4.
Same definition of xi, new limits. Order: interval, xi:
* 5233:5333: 0.64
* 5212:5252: 0.41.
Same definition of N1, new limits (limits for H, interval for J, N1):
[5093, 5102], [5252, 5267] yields 332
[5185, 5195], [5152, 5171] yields 292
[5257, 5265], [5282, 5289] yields 345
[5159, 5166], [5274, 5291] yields 328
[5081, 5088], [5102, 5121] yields 347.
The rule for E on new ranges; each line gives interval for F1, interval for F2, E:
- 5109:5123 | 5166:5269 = -12.8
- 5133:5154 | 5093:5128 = -17.0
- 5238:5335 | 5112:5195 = -14.3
